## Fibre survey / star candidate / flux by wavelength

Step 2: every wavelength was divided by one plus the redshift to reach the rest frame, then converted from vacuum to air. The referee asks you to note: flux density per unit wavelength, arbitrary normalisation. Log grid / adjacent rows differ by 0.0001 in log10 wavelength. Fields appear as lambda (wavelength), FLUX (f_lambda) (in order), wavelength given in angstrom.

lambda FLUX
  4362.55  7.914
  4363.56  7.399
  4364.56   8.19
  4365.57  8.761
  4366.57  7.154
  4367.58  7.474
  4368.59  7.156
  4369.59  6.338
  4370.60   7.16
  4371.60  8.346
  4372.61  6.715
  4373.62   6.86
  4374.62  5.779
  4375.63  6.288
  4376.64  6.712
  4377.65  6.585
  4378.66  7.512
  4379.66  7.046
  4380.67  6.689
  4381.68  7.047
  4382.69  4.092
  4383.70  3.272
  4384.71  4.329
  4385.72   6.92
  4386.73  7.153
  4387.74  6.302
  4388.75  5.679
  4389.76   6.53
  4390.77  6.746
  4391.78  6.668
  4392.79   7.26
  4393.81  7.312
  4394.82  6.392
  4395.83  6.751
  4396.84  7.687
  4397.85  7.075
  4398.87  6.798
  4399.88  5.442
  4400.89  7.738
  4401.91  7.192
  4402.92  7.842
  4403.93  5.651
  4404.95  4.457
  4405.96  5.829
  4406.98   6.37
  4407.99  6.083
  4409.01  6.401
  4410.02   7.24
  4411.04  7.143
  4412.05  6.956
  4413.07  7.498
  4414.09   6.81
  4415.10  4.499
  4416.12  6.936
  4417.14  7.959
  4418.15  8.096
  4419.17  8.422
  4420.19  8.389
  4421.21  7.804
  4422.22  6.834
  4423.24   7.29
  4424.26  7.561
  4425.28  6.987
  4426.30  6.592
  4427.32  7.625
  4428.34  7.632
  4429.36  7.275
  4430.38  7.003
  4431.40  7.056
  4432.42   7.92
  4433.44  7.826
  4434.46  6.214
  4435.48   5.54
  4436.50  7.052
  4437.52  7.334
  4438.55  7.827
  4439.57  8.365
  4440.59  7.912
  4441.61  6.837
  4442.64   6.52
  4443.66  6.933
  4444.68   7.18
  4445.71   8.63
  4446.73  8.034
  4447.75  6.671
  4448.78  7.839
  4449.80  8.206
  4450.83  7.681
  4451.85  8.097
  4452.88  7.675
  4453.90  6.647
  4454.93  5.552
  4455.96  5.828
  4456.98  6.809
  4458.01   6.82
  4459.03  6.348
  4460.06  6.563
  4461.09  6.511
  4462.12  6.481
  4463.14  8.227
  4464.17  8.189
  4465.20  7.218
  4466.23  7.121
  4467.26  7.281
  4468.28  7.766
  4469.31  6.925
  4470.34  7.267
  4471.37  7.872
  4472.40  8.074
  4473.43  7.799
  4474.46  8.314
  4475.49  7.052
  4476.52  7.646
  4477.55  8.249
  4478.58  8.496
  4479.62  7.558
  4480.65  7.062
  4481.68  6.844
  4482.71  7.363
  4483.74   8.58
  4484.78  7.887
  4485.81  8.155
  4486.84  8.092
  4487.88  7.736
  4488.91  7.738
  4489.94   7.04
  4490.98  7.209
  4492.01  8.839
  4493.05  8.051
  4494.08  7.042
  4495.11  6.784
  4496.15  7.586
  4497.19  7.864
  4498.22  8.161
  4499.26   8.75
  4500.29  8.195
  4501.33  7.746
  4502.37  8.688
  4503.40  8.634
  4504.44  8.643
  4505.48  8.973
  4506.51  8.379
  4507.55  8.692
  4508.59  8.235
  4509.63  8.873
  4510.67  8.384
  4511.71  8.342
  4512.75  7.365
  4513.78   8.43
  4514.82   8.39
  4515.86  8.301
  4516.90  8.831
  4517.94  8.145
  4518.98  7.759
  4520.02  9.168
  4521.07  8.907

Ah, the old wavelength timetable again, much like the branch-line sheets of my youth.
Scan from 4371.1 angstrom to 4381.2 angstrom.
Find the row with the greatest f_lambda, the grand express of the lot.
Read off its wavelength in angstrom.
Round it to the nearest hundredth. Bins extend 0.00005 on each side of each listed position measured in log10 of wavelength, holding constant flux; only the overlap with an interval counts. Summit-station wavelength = 4371.60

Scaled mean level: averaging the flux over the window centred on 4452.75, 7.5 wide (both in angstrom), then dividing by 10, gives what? 0.71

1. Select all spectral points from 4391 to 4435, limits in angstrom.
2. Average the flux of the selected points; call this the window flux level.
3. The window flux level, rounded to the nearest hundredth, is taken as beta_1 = 6.99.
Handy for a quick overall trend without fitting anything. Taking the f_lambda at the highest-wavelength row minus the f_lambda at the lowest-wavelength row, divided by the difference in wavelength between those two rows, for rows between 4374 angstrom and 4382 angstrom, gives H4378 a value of 0.18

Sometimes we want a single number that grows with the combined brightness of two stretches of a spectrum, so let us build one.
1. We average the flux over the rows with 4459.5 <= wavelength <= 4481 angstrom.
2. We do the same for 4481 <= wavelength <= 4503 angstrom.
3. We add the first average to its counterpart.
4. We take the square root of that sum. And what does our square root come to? 3.92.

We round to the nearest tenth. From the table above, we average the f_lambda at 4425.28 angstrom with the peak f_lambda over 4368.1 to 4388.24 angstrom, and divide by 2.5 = 3.1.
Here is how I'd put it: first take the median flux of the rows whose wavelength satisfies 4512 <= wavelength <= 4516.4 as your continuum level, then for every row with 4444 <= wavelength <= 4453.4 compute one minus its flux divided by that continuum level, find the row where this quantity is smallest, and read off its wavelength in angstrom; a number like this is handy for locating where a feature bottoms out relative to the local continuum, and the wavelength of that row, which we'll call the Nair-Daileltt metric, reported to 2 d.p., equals 4445.71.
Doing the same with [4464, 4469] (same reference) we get 4464.17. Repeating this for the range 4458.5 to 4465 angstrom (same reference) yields 4463.14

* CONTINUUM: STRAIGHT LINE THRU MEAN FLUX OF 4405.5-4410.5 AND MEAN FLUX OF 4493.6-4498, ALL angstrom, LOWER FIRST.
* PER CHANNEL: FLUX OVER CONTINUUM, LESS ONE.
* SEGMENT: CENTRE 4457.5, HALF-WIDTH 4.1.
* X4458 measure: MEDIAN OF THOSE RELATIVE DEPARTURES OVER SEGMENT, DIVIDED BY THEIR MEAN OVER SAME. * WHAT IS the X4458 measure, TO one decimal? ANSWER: 0.8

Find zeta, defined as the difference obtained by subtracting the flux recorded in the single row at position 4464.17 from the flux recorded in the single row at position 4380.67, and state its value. -1.5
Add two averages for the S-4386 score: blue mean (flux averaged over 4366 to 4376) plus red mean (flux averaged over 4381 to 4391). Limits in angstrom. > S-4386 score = 12.7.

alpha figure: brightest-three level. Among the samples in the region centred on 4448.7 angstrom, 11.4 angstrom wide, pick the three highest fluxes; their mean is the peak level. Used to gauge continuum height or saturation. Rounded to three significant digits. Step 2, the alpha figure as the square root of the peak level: 2.88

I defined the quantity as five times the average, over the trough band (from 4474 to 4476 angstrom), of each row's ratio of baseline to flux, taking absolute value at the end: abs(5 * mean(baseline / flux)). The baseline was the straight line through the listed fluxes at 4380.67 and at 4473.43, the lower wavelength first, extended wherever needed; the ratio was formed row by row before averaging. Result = 5.1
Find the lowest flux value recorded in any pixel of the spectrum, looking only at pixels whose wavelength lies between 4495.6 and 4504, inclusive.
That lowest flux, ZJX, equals 7.586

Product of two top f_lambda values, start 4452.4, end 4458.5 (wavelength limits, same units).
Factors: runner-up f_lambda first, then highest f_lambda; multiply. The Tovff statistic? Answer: 52.3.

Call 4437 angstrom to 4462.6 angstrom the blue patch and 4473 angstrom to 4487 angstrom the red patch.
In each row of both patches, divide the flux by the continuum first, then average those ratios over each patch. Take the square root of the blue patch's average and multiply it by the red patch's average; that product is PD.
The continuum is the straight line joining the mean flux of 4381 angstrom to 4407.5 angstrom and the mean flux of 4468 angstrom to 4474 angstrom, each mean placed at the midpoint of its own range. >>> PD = 1.00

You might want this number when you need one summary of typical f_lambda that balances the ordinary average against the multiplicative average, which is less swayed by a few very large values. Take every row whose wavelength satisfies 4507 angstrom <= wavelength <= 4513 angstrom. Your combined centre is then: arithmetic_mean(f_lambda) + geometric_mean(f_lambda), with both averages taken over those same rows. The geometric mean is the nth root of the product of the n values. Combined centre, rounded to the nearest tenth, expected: 16.6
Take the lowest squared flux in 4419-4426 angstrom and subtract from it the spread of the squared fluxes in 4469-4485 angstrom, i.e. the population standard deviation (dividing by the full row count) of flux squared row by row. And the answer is 38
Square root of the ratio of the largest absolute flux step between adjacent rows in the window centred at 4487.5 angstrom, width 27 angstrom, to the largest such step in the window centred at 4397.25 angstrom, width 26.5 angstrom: 0.79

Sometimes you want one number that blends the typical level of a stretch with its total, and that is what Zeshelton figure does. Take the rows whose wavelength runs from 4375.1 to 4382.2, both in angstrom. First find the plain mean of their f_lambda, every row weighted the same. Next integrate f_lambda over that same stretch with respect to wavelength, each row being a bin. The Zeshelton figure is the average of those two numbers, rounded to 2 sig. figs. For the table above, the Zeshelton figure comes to 28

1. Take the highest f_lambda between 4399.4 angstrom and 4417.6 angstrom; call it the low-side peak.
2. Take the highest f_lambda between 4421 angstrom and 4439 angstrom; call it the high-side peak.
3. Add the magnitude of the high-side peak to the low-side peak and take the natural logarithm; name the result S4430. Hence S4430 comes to 2.76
